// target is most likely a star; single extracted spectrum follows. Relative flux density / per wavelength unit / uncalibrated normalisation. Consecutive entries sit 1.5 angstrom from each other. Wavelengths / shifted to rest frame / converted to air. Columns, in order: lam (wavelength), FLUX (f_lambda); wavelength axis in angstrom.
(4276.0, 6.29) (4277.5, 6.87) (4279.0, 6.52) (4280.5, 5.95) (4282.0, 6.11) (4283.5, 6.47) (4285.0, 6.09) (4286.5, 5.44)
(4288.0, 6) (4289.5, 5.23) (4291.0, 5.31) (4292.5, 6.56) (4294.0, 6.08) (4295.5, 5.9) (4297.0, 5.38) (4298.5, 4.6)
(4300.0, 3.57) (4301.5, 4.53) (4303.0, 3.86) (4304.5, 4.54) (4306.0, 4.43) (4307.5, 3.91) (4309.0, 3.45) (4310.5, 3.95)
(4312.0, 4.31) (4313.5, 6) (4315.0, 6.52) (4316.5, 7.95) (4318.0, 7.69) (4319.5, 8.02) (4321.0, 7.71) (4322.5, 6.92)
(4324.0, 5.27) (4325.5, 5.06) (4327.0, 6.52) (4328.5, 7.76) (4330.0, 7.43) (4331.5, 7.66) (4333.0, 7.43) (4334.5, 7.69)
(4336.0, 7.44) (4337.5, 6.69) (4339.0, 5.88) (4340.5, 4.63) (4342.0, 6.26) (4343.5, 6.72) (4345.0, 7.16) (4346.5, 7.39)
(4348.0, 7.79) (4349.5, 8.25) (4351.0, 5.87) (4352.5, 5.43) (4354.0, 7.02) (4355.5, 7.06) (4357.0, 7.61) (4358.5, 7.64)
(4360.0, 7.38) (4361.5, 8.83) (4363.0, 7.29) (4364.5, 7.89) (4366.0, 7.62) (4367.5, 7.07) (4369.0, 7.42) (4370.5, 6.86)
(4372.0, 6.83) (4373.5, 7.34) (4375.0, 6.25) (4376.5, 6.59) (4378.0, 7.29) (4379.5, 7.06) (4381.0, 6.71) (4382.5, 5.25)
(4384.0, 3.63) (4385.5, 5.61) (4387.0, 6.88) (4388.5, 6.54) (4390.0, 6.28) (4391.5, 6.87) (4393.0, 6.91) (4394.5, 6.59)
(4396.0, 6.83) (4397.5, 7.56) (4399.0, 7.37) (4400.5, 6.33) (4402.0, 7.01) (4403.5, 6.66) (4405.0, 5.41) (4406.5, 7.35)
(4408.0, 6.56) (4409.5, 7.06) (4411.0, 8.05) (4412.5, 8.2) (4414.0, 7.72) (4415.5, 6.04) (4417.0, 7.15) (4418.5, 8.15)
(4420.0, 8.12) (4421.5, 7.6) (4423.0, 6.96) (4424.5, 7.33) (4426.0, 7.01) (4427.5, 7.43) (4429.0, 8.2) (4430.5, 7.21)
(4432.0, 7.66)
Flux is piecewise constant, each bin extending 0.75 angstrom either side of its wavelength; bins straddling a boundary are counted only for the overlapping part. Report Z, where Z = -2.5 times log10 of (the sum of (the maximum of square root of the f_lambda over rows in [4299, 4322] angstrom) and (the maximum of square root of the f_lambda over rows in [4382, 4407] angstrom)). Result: -1.87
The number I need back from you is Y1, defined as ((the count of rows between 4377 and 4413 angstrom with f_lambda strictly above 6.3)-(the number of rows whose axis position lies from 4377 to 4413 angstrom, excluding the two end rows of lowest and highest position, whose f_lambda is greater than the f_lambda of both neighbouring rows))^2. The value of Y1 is 196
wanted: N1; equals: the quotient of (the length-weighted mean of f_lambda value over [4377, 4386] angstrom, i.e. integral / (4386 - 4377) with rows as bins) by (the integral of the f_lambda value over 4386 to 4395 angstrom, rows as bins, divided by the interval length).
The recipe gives 0.89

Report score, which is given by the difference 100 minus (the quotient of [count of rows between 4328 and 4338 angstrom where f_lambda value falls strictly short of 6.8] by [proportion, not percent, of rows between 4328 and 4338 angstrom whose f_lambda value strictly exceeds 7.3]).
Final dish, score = 99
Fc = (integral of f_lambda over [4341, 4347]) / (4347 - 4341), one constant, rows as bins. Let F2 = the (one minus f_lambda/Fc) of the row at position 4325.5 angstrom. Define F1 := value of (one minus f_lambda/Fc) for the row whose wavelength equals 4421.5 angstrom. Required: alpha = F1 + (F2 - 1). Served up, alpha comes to -0.87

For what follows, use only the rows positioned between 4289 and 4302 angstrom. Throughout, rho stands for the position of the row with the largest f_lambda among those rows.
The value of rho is 4292.5 angstrom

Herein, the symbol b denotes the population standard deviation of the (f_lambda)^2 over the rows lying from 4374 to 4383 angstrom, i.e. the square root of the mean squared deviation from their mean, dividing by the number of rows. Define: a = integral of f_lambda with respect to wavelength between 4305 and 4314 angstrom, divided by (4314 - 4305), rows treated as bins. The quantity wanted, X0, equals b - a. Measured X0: 3.9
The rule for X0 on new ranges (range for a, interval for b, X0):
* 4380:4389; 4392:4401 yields 0.1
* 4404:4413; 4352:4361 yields 2.7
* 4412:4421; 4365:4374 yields -3.3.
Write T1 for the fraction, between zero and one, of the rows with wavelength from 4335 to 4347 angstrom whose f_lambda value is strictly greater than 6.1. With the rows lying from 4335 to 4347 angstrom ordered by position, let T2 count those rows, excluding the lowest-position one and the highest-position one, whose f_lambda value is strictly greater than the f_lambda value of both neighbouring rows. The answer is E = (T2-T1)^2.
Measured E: 0.6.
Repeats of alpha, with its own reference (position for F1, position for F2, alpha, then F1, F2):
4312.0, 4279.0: -0.60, 0.36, 0.04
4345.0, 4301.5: -0.73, -0.06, 0.33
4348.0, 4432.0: -1.28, -0.15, -0.13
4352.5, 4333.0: -0.90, 0.20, -0.10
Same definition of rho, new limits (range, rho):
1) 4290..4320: 4319.5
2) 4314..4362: 4361.5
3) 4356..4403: 4361.5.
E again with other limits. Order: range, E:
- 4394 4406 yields 1.3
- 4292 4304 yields 0.8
